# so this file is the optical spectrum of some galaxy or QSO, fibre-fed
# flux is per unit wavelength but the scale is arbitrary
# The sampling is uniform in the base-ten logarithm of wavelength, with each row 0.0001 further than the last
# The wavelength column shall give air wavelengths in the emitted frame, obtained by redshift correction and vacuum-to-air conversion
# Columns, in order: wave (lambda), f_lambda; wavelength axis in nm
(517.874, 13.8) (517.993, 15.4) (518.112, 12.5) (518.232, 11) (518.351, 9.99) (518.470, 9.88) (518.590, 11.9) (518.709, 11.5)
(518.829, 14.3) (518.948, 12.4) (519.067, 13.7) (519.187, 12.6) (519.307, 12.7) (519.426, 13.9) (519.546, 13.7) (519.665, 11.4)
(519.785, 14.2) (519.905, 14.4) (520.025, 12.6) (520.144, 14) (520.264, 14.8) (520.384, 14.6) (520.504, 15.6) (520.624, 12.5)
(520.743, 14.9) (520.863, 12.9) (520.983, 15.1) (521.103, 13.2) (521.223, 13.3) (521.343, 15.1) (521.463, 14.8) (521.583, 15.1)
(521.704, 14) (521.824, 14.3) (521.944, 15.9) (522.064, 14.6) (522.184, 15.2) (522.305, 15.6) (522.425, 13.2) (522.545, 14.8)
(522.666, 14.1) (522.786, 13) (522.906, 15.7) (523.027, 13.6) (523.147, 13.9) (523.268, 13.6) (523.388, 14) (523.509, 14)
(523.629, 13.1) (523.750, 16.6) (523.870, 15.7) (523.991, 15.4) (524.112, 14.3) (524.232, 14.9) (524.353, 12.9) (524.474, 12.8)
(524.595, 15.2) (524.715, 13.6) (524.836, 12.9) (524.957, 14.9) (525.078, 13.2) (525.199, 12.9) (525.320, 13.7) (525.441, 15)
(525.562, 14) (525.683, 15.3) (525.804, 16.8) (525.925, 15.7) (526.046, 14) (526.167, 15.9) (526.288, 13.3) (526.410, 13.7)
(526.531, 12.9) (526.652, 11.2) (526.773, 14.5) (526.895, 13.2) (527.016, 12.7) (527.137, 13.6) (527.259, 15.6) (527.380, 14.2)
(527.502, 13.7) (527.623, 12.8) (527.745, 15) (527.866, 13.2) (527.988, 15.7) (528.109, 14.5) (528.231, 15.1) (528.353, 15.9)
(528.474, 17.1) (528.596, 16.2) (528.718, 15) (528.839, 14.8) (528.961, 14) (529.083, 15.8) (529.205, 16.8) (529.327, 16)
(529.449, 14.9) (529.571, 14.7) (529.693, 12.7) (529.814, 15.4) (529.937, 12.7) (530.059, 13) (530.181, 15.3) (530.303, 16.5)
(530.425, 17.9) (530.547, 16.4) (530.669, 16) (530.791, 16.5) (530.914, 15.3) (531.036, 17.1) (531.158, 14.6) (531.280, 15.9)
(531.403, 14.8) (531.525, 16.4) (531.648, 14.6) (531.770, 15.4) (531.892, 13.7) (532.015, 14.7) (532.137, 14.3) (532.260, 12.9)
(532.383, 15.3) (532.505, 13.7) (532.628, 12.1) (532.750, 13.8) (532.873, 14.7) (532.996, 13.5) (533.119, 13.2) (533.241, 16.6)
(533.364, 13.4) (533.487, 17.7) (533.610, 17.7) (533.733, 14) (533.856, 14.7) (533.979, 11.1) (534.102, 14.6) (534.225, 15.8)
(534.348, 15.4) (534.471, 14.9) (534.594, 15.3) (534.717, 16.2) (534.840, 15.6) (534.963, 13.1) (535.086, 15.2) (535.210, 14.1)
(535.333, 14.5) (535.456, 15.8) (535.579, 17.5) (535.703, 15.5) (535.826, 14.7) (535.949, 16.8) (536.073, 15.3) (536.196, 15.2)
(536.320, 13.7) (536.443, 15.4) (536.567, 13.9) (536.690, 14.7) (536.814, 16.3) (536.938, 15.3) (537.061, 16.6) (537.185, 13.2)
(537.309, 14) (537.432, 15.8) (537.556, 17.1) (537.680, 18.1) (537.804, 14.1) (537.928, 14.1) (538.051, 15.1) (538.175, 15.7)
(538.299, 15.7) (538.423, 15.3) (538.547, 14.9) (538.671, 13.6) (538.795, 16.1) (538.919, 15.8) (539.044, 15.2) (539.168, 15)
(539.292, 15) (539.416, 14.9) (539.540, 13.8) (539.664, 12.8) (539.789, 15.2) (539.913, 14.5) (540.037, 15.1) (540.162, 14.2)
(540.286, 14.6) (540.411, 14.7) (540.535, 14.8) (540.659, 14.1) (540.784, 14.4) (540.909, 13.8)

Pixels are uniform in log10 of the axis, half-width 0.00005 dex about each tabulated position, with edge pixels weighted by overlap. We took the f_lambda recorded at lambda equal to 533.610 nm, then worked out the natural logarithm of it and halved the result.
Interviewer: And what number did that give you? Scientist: 1.44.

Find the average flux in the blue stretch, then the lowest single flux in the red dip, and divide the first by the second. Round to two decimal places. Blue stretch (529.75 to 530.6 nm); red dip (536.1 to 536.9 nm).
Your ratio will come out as 1.12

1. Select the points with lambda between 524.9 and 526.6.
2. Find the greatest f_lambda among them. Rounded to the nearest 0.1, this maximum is 16.8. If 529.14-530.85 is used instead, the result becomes 17.9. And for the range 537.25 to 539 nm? 18.1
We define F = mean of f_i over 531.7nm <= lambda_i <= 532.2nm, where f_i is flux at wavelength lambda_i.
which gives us 14.5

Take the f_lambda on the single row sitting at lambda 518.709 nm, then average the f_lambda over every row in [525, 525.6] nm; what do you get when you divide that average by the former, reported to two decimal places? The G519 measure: 1.20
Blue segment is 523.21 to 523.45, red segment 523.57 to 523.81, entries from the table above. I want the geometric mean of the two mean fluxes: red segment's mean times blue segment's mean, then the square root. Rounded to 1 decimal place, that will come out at 14.3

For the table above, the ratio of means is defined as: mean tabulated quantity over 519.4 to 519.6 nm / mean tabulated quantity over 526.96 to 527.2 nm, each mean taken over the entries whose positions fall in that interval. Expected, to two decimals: 1.05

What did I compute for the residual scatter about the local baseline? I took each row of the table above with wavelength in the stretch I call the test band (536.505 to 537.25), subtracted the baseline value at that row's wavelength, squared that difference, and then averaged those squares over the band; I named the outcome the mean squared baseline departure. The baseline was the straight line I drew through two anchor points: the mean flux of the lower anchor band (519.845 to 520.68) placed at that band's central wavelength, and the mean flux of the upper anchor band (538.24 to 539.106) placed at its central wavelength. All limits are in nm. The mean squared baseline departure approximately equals 1.5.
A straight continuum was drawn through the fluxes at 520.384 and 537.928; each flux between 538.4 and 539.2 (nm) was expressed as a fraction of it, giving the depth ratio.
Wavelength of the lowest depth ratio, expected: 538.671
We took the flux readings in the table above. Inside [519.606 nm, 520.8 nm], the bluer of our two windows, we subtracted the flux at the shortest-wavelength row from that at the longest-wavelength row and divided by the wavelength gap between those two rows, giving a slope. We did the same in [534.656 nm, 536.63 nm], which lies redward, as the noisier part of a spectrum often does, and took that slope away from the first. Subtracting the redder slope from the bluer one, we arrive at 4.5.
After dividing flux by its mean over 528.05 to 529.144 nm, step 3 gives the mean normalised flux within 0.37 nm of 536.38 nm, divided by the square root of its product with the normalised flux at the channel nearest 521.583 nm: 0.99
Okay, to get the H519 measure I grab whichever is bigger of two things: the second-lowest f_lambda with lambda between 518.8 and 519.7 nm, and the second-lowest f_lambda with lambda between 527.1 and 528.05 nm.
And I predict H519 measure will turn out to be 13.2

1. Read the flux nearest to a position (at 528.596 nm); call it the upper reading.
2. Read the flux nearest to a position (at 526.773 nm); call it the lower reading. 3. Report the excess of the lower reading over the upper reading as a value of -2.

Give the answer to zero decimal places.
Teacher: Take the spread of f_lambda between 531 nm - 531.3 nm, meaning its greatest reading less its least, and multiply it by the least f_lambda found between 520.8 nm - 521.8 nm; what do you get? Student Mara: 32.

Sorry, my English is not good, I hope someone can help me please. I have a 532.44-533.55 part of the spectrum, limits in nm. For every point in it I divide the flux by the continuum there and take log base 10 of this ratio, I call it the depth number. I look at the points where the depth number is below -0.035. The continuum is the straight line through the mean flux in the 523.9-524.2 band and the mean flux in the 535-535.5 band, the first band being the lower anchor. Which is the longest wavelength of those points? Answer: 533.364 nm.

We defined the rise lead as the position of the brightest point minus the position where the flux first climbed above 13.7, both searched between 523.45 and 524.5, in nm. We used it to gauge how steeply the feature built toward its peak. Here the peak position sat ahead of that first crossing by 0.24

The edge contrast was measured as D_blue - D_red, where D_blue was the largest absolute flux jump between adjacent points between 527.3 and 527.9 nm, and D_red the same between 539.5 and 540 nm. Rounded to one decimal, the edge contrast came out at -0.2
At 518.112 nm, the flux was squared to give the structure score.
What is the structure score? 156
